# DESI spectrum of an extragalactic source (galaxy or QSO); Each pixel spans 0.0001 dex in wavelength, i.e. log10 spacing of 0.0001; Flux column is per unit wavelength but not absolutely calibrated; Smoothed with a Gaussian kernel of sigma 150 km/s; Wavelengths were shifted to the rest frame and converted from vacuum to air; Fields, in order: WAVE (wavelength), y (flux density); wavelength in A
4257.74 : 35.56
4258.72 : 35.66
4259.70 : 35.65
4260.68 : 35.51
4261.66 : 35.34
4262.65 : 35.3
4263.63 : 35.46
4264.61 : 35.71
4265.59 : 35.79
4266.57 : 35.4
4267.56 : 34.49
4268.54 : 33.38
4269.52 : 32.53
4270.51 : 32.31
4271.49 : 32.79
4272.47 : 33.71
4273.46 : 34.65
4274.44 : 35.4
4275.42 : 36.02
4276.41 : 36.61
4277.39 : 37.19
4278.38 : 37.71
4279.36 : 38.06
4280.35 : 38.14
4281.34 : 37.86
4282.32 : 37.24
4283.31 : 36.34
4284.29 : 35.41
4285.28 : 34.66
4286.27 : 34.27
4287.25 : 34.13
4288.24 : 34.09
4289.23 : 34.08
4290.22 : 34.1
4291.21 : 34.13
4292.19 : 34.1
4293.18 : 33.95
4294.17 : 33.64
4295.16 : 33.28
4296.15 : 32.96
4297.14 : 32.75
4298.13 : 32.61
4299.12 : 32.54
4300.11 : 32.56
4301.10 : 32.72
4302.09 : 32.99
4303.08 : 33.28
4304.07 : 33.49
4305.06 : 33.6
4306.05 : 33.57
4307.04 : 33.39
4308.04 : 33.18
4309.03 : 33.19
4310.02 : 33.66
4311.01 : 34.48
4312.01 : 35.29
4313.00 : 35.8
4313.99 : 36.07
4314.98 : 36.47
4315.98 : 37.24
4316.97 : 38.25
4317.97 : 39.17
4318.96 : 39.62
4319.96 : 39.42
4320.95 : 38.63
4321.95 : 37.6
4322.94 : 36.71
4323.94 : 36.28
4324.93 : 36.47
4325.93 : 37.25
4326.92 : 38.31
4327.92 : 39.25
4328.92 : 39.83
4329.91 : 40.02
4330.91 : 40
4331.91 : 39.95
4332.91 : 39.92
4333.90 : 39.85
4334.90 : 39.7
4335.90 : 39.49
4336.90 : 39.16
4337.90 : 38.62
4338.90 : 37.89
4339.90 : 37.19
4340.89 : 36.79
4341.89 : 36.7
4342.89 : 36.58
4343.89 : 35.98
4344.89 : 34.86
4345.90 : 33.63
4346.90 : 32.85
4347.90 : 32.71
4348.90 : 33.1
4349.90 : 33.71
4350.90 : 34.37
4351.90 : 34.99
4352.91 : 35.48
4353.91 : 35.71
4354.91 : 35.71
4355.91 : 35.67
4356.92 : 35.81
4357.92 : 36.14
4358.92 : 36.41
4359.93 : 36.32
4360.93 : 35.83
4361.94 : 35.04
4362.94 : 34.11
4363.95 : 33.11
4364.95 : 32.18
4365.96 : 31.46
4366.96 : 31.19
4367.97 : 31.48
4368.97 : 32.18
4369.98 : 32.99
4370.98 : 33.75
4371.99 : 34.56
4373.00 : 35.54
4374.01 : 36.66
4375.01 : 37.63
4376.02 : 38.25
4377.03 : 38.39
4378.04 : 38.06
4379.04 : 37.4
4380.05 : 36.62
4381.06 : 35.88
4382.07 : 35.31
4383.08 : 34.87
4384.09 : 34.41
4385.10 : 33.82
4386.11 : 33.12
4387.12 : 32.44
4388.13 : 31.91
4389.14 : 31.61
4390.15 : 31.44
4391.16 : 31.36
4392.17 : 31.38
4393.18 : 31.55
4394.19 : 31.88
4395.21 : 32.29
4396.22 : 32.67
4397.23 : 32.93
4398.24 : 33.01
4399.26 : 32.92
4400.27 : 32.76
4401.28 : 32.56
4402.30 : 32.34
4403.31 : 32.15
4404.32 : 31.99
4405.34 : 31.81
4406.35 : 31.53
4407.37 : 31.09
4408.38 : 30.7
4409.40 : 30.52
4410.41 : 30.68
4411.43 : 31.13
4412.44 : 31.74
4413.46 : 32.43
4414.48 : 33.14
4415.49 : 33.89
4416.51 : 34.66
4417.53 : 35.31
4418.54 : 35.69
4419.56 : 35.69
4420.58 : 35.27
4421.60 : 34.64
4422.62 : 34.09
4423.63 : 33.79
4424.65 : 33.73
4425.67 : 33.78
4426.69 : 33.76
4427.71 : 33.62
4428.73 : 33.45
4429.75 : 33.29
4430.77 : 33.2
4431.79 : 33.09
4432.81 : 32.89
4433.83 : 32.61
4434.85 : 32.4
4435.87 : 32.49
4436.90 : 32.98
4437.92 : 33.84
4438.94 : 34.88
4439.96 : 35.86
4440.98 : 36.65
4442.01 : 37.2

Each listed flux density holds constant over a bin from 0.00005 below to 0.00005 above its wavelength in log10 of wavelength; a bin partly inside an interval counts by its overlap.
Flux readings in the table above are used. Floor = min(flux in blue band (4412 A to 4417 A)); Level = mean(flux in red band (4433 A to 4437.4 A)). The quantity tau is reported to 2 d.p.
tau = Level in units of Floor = 1.03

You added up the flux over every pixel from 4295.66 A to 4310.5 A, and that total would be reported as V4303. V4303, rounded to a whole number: 496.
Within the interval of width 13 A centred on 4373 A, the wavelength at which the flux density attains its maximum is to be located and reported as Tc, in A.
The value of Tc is 4377.03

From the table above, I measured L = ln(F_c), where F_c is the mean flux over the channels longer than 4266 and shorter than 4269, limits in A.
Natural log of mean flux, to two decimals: 3.54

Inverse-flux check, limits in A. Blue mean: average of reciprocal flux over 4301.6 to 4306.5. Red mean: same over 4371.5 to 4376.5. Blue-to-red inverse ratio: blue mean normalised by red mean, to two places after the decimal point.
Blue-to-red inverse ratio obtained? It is 1.09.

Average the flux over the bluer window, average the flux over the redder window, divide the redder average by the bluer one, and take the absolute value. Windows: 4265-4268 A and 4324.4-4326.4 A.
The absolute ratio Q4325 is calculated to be 1.05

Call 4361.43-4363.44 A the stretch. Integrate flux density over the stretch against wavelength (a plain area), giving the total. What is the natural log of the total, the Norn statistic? 4.2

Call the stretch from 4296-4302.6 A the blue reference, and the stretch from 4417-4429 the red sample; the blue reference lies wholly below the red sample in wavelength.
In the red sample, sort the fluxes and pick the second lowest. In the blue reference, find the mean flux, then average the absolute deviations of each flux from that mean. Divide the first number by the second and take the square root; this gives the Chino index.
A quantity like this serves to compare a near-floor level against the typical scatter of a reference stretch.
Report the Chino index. 15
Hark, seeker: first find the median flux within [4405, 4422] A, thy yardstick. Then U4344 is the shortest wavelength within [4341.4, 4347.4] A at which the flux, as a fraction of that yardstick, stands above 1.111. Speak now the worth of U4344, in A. 4341.89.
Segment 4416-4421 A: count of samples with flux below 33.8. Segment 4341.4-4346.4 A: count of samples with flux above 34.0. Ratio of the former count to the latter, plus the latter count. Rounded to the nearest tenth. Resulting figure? 4.0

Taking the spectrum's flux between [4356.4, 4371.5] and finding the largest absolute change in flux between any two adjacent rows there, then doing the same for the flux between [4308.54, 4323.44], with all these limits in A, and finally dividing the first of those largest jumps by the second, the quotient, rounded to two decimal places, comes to 0.97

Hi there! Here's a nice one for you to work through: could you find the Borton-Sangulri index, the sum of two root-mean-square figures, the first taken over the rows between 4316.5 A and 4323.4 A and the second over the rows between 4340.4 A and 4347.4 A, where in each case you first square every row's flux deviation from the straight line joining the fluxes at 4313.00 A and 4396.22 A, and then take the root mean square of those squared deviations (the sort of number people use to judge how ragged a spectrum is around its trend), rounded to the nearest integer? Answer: 14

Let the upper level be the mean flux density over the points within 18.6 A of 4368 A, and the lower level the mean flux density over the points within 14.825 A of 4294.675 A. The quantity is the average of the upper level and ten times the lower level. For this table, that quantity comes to 188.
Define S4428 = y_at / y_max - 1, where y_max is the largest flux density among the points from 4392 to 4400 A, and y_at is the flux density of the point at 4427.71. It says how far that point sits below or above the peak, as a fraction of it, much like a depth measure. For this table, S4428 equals 0.02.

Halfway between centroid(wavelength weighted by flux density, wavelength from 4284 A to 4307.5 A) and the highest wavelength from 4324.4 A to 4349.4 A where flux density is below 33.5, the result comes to 4322.2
